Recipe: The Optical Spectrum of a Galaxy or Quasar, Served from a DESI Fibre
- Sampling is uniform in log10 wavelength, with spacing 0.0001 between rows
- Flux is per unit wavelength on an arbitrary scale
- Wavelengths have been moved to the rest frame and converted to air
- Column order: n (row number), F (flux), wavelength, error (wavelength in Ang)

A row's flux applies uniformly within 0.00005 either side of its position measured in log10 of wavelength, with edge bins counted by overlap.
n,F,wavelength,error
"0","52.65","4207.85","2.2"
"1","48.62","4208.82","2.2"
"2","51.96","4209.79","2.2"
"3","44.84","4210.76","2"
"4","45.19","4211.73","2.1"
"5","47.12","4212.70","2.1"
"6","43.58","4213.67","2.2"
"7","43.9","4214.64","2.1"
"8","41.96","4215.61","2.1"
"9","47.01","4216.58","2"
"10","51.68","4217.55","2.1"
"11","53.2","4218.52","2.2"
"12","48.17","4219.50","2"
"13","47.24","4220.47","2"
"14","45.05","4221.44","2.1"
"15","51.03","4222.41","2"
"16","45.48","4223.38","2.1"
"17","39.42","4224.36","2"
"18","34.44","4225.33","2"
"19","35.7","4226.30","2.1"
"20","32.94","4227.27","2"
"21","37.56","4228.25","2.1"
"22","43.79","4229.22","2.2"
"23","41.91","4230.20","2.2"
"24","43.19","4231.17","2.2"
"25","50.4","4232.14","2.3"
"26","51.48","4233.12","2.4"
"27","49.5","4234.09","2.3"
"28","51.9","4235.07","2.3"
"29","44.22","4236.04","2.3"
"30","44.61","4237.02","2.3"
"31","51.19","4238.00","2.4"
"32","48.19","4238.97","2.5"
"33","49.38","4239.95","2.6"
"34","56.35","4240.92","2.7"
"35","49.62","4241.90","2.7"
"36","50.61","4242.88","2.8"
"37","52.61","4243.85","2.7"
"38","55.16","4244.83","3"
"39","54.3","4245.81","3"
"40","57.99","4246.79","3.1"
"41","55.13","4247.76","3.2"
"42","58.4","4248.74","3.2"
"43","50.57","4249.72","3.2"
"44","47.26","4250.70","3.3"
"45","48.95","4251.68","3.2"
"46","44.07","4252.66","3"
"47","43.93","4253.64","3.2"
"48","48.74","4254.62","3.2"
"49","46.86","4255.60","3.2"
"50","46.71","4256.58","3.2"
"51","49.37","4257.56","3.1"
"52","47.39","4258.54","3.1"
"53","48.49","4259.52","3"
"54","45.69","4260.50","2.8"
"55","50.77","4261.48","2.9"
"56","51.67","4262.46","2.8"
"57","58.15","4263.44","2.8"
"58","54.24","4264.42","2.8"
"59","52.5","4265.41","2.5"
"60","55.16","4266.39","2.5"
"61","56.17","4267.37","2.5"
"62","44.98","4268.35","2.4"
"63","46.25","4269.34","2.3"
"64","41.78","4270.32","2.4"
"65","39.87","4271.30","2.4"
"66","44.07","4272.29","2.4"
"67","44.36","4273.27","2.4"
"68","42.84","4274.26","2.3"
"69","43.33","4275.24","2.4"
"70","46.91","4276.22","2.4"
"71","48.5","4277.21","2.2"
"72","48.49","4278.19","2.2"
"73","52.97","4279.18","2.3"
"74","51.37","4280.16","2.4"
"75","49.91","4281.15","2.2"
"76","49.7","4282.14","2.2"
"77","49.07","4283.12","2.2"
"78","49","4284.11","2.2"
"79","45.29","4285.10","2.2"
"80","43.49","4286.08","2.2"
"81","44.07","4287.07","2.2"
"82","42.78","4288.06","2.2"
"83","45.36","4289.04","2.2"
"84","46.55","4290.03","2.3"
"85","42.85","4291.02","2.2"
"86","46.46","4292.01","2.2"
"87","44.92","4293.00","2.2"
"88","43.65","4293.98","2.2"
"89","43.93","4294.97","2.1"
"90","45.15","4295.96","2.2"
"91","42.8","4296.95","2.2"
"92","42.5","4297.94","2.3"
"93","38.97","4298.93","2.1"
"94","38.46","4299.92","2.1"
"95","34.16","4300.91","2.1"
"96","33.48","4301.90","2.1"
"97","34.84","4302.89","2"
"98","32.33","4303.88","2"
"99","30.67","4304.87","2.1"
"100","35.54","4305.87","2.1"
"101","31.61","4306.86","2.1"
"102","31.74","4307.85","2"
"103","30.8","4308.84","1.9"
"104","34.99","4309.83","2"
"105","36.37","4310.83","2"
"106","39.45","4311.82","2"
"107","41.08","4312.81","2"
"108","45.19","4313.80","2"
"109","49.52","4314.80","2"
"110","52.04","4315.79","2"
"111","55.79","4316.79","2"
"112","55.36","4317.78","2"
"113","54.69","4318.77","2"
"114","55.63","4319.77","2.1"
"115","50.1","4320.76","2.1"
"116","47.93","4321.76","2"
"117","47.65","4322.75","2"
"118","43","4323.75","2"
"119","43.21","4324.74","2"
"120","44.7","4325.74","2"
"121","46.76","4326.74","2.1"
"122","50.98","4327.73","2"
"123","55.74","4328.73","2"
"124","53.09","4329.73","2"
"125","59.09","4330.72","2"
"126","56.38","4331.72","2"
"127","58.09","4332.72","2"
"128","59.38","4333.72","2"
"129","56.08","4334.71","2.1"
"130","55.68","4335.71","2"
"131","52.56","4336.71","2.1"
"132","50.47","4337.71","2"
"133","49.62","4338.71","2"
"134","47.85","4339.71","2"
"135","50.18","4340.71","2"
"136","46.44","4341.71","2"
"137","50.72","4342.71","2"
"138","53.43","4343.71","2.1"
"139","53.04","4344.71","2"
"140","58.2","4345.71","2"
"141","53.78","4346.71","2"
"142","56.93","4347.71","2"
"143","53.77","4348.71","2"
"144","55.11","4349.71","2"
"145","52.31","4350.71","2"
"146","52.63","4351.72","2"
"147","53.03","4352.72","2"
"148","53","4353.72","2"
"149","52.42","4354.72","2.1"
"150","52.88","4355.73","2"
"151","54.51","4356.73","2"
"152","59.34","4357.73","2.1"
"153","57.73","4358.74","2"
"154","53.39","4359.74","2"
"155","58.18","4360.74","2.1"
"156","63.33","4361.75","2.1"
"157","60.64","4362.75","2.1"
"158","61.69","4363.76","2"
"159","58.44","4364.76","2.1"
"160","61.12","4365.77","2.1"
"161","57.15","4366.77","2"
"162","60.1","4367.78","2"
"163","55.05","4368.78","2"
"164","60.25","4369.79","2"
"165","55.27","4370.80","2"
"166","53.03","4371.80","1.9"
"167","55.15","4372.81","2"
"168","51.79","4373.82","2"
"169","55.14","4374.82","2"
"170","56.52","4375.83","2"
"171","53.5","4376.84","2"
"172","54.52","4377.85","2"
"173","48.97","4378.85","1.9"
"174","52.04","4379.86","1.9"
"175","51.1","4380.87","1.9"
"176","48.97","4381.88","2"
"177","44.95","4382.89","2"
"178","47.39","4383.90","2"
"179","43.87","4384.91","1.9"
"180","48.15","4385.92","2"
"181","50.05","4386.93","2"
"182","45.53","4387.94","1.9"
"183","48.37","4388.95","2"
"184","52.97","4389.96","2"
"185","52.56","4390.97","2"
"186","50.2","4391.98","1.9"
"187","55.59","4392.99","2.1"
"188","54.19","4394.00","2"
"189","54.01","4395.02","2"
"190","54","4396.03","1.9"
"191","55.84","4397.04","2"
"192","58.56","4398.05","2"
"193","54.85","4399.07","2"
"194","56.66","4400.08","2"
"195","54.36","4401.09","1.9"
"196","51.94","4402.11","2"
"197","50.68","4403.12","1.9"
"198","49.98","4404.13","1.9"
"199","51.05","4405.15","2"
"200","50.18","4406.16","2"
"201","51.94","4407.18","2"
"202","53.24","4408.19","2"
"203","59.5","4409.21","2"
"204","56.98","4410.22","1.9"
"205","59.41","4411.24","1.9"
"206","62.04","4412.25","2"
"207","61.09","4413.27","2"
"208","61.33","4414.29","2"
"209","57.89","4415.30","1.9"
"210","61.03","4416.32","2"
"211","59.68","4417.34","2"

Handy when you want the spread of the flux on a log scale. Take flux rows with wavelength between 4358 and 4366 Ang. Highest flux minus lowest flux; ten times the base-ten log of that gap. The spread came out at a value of 10.0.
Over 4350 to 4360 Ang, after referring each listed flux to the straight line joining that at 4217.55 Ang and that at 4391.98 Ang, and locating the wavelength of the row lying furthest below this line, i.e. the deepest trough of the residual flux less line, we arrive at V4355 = 4350.71 Ang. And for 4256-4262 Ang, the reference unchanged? 4260.50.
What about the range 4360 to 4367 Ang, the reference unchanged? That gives 4366.77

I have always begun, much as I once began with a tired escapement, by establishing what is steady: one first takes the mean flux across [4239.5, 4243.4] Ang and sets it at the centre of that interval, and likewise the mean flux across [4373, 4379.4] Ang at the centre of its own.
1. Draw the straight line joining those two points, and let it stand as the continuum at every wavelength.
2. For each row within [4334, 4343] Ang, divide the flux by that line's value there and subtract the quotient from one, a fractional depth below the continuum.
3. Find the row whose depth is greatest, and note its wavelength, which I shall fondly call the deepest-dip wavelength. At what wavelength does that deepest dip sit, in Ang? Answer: 4341.71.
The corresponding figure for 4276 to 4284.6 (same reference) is 4276.22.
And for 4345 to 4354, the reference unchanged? 4350.71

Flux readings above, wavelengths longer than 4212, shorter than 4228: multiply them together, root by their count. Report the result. 44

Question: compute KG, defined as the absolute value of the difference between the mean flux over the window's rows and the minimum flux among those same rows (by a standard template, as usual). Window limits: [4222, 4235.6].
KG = 10.5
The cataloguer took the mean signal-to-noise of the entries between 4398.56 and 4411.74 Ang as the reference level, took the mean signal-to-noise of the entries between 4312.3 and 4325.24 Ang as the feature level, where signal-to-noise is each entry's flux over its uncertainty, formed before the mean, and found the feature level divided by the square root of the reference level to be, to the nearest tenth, 4.7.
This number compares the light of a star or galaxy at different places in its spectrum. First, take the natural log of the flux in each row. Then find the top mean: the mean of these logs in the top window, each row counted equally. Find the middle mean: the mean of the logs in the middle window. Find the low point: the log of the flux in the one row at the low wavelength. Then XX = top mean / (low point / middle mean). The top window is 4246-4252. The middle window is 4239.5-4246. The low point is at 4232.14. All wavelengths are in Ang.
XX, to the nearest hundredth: 4.01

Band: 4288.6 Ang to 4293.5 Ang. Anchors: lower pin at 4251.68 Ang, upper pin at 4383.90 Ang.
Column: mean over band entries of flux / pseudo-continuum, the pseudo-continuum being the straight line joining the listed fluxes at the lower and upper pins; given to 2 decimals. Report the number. 0.93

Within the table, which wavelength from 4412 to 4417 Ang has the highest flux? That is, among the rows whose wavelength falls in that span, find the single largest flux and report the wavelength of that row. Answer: 4412.25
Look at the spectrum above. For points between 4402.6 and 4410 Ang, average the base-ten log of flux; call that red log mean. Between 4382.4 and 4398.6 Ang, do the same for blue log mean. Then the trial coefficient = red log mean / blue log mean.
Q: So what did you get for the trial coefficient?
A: 1.01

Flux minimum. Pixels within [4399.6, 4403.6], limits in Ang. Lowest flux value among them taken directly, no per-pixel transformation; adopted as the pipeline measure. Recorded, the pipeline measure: 50.68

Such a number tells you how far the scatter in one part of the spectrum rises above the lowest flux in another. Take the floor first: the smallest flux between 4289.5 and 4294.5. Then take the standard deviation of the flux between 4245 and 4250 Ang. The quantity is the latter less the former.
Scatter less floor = -40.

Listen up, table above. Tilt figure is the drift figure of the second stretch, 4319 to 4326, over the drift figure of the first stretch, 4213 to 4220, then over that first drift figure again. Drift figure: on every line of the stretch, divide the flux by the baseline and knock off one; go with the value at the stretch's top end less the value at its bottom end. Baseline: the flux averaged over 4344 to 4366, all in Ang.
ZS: -29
